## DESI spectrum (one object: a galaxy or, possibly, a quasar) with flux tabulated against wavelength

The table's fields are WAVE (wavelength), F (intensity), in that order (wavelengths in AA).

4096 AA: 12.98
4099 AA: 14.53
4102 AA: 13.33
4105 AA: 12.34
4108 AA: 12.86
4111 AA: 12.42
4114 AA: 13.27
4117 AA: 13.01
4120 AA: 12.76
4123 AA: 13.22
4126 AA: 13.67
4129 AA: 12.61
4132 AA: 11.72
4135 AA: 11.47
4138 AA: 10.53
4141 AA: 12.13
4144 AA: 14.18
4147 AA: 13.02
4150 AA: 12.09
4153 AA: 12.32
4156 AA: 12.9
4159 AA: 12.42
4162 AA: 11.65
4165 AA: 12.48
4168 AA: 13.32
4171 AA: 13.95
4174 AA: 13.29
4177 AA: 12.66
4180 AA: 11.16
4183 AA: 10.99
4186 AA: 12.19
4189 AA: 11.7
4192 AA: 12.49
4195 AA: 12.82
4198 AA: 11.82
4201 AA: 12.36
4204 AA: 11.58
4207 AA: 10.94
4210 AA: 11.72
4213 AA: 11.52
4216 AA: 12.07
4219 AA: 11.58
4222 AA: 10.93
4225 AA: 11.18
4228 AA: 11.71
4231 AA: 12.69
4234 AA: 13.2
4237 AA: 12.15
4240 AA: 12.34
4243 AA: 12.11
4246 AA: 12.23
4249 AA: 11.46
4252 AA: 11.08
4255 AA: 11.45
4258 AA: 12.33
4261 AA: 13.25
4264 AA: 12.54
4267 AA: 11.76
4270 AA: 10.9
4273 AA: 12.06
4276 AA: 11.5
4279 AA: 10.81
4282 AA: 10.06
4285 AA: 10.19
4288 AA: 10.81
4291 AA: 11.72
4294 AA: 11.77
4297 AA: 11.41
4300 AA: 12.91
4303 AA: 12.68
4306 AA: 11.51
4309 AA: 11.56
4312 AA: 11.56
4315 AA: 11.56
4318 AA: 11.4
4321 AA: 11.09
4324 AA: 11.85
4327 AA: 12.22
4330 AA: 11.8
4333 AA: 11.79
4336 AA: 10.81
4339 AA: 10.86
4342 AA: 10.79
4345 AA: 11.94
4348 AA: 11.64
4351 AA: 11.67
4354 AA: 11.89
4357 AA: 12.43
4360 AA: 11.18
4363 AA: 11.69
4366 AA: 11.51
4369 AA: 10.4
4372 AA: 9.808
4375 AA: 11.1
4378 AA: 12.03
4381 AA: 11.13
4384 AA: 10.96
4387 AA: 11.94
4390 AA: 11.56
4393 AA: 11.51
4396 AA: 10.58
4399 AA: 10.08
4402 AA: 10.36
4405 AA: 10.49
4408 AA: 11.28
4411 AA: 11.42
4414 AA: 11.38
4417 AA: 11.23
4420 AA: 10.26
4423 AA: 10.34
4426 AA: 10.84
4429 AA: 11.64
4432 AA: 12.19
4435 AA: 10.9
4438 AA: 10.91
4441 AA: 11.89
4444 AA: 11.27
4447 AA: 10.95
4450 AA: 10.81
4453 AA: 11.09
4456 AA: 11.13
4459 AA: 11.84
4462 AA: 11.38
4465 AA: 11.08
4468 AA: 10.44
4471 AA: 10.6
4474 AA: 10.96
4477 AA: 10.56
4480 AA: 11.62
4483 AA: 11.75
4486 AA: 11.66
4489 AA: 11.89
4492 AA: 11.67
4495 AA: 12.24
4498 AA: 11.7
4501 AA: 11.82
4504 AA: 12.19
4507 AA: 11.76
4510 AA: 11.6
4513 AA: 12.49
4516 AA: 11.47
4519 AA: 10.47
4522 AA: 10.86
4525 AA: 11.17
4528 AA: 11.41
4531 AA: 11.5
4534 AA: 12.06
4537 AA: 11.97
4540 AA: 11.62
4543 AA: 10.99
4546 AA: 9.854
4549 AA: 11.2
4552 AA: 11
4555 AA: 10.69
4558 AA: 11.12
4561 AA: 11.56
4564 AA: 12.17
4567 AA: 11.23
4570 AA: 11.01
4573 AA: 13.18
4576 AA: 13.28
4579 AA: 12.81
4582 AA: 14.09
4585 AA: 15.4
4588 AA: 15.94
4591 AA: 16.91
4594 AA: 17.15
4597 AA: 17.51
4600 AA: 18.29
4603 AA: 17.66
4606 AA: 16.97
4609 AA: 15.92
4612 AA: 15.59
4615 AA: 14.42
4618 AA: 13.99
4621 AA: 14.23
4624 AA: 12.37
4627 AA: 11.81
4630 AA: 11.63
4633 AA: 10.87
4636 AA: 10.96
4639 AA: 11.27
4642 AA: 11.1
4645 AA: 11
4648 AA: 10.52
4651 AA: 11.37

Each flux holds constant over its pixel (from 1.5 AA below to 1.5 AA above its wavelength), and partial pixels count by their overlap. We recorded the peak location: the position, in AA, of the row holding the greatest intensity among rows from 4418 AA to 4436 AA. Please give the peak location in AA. 4432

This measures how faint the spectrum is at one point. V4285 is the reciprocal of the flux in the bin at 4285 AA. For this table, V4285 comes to 0.0981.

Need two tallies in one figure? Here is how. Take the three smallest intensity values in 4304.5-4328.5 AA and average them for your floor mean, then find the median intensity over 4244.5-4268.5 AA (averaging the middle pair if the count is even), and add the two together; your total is 23.3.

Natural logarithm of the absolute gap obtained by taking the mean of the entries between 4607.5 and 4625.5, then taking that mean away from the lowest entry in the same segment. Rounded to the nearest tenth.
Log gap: 0.7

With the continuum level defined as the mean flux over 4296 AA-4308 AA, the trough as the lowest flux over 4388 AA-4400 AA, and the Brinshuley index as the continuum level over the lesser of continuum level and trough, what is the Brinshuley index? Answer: 1.20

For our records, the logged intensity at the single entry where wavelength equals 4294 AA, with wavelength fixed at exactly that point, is 11.77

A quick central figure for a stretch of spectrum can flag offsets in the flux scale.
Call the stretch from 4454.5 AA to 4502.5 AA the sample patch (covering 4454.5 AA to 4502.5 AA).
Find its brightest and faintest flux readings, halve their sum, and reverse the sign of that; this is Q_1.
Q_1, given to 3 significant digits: -11.3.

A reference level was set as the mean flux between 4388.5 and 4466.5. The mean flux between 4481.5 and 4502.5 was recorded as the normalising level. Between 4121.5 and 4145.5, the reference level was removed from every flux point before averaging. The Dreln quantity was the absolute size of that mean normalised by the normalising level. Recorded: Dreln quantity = 0.11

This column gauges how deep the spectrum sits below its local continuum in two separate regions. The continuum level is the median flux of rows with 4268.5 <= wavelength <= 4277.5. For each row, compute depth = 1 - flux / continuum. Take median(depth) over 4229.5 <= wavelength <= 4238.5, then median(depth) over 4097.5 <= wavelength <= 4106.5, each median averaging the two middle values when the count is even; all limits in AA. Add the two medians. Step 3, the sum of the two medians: -0.26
